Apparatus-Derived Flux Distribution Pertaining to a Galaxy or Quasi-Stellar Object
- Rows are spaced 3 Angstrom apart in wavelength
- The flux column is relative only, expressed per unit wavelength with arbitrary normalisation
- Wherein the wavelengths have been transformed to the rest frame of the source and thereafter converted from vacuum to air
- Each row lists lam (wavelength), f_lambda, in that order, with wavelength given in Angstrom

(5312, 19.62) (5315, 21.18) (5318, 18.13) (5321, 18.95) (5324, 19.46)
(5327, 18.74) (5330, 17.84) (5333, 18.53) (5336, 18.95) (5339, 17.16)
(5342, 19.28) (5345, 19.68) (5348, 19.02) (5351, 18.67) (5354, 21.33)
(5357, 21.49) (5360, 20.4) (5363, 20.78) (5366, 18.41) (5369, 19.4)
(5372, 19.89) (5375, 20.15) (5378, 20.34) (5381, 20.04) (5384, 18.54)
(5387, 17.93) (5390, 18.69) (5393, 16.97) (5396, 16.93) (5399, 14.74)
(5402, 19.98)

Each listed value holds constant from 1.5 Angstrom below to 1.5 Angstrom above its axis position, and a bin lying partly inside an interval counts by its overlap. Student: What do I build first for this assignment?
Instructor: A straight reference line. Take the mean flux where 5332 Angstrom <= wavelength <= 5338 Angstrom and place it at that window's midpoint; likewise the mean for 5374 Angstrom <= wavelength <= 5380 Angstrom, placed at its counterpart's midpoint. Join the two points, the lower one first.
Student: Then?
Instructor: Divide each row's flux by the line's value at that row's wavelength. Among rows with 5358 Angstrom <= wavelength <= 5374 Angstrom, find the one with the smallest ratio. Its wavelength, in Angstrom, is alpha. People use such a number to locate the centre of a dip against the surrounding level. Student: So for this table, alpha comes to 5366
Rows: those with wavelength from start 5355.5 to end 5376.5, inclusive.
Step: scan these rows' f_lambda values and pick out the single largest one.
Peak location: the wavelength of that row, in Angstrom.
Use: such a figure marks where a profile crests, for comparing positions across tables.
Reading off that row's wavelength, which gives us 5357 Angstrom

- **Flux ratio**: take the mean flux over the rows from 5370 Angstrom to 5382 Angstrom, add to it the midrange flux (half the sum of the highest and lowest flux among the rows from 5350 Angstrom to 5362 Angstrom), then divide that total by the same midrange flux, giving 2.00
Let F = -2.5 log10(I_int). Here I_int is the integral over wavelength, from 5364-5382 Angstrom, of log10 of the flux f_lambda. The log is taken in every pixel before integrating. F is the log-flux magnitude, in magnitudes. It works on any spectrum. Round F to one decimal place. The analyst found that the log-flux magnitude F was -3.4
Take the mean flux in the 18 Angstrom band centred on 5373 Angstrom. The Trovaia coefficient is 19.7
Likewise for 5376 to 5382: 20.2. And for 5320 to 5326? 19.2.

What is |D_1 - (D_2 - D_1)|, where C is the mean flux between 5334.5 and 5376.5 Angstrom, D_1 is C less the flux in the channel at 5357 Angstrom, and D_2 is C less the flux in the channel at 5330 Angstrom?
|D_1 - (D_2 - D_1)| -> 6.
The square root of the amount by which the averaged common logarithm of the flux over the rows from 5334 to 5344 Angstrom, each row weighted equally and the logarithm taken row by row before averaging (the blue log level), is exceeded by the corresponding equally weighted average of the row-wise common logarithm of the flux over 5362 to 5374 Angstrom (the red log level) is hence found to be 0.16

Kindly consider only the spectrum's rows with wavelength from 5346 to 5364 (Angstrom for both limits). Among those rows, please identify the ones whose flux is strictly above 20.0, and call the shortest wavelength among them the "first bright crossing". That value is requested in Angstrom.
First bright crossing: 5354 Angstrom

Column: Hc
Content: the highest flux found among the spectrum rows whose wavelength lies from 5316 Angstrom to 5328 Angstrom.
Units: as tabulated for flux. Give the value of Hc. 19.46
